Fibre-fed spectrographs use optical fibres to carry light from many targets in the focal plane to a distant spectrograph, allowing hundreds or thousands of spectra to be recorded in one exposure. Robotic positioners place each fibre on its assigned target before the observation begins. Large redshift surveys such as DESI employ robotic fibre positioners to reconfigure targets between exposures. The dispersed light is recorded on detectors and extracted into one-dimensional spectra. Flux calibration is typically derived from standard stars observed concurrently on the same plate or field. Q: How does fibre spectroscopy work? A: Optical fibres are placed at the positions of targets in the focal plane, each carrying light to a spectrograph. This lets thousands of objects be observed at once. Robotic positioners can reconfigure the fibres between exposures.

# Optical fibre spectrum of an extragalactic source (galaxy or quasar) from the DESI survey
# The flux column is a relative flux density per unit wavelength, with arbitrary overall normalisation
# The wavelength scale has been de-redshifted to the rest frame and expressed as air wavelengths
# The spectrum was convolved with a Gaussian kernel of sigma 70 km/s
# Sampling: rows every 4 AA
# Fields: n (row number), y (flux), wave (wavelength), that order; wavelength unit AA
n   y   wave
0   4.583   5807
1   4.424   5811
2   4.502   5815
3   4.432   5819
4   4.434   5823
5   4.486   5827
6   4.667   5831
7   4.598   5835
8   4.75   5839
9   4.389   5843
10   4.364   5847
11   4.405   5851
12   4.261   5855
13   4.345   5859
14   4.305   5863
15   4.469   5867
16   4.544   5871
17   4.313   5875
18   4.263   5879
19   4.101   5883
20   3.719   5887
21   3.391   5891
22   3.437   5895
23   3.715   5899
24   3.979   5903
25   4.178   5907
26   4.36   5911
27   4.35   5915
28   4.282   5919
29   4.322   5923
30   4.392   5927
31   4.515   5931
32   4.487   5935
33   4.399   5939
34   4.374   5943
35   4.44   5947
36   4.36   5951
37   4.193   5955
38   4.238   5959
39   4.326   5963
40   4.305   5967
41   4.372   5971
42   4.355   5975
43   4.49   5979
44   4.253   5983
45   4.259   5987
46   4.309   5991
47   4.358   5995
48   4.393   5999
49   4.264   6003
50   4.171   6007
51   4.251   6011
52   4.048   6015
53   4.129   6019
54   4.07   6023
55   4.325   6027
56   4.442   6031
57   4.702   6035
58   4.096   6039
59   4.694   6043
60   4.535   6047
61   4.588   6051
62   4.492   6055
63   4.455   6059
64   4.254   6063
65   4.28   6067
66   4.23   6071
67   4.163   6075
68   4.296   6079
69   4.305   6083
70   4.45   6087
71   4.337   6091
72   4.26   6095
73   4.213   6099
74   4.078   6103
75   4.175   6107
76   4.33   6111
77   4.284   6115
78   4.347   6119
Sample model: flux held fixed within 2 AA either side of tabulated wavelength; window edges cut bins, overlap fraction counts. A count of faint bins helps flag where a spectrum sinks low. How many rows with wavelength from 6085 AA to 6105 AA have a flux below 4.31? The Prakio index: 3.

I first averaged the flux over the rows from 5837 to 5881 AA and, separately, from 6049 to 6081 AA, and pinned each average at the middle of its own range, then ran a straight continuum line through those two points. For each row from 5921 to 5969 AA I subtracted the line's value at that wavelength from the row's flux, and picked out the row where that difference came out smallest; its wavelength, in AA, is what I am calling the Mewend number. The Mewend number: 5955 AA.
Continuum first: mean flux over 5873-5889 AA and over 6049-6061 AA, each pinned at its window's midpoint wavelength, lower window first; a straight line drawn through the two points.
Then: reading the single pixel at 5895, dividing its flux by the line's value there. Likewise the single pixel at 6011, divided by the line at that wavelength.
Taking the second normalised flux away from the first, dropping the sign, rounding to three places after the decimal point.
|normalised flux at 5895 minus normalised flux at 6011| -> 0.133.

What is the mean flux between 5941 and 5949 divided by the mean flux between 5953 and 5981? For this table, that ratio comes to 1.02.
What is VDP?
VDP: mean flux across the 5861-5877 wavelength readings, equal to 4.41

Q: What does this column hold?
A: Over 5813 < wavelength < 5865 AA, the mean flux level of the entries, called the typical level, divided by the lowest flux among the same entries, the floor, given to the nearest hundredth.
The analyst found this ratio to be 1.05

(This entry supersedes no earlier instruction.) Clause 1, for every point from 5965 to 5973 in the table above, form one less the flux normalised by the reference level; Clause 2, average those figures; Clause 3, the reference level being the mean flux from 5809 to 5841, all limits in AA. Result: 0.044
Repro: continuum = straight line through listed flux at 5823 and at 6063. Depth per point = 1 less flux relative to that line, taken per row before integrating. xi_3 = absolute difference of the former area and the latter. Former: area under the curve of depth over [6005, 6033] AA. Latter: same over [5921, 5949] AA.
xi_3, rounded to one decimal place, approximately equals 1.0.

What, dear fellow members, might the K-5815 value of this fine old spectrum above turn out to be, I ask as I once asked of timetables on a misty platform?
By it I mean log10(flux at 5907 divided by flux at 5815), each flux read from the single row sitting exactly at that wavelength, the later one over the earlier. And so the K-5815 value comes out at -0.032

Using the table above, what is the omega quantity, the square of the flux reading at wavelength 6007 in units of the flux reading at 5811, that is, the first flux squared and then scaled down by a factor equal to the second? 3.9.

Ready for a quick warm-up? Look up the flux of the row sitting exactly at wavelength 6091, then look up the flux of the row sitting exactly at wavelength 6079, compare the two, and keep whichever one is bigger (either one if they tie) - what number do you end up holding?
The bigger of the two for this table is 4.34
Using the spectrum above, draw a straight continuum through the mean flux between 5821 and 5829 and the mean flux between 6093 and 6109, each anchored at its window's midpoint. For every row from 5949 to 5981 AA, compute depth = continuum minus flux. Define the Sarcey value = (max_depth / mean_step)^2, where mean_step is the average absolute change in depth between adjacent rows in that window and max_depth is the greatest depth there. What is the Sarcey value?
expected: 3.1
